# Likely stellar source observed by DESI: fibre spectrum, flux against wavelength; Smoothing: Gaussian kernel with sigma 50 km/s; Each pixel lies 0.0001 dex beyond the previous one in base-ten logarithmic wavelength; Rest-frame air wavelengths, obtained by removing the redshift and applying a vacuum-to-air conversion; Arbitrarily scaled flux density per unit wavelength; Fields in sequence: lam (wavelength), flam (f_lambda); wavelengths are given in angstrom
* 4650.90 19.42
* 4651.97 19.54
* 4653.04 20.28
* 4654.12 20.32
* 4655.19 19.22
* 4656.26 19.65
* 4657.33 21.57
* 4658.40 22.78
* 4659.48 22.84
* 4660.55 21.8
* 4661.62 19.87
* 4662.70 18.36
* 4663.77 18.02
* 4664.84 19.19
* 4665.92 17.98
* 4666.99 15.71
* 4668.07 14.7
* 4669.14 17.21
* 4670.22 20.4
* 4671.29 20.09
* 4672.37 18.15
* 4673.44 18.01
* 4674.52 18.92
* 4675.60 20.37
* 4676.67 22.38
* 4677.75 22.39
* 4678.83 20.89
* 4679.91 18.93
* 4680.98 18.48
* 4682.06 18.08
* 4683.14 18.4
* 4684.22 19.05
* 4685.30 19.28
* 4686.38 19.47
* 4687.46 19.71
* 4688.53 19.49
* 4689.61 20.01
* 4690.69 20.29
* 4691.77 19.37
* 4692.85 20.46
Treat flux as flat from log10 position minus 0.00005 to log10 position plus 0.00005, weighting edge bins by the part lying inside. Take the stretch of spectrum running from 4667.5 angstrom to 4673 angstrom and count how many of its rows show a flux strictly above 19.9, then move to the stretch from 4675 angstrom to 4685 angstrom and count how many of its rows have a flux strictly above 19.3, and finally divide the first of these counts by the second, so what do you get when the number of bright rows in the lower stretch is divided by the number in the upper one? 0.50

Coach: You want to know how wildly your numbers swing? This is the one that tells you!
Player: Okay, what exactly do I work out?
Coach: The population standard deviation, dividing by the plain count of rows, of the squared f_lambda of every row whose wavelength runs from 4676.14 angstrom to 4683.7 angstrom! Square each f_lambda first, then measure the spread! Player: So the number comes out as 71.8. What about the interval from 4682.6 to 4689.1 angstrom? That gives 16.1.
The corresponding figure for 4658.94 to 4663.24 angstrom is 71.2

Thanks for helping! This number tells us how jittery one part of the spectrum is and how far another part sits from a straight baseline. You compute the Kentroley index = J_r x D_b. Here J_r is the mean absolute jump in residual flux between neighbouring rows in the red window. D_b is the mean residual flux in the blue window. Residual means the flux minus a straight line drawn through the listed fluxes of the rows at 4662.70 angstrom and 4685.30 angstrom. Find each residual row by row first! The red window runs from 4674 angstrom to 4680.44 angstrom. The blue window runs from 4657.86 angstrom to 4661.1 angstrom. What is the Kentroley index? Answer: 5.9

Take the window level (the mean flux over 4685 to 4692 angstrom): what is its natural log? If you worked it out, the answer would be 2.98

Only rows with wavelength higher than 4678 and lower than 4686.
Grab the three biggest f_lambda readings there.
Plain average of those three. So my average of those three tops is 19.7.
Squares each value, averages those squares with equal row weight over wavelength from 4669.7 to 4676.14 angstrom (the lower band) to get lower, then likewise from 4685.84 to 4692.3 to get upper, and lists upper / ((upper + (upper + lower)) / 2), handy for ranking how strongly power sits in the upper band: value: 0.68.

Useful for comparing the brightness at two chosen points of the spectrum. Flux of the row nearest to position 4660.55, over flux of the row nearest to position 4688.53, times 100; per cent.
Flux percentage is 112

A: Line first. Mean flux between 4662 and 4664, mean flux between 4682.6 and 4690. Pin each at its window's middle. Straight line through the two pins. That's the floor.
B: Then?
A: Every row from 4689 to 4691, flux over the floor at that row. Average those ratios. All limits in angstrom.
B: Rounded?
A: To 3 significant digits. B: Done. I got 1.03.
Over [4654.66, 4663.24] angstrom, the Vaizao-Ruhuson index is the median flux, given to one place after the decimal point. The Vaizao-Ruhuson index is 20.7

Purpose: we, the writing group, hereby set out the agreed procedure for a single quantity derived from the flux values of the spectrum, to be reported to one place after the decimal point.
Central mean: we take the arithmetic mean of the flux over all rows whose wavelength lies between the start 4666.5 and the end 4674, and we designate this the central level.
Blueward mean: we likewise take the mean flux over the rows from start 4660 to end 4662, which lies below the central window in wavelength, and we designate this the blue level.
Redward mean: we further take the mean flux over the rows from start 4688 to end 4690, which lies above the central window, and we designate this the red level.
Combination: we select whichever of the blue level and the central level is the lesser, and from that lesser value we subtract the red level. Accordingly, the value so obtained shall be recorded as -2.0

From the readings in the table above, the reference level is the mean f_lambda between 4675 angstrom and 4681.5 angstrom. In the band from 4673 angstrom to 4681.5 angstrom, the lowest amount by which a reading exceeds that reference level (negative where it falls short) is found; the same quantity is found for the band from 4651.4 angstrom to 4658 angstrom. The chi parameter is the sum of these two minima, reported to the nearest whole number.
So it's -4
